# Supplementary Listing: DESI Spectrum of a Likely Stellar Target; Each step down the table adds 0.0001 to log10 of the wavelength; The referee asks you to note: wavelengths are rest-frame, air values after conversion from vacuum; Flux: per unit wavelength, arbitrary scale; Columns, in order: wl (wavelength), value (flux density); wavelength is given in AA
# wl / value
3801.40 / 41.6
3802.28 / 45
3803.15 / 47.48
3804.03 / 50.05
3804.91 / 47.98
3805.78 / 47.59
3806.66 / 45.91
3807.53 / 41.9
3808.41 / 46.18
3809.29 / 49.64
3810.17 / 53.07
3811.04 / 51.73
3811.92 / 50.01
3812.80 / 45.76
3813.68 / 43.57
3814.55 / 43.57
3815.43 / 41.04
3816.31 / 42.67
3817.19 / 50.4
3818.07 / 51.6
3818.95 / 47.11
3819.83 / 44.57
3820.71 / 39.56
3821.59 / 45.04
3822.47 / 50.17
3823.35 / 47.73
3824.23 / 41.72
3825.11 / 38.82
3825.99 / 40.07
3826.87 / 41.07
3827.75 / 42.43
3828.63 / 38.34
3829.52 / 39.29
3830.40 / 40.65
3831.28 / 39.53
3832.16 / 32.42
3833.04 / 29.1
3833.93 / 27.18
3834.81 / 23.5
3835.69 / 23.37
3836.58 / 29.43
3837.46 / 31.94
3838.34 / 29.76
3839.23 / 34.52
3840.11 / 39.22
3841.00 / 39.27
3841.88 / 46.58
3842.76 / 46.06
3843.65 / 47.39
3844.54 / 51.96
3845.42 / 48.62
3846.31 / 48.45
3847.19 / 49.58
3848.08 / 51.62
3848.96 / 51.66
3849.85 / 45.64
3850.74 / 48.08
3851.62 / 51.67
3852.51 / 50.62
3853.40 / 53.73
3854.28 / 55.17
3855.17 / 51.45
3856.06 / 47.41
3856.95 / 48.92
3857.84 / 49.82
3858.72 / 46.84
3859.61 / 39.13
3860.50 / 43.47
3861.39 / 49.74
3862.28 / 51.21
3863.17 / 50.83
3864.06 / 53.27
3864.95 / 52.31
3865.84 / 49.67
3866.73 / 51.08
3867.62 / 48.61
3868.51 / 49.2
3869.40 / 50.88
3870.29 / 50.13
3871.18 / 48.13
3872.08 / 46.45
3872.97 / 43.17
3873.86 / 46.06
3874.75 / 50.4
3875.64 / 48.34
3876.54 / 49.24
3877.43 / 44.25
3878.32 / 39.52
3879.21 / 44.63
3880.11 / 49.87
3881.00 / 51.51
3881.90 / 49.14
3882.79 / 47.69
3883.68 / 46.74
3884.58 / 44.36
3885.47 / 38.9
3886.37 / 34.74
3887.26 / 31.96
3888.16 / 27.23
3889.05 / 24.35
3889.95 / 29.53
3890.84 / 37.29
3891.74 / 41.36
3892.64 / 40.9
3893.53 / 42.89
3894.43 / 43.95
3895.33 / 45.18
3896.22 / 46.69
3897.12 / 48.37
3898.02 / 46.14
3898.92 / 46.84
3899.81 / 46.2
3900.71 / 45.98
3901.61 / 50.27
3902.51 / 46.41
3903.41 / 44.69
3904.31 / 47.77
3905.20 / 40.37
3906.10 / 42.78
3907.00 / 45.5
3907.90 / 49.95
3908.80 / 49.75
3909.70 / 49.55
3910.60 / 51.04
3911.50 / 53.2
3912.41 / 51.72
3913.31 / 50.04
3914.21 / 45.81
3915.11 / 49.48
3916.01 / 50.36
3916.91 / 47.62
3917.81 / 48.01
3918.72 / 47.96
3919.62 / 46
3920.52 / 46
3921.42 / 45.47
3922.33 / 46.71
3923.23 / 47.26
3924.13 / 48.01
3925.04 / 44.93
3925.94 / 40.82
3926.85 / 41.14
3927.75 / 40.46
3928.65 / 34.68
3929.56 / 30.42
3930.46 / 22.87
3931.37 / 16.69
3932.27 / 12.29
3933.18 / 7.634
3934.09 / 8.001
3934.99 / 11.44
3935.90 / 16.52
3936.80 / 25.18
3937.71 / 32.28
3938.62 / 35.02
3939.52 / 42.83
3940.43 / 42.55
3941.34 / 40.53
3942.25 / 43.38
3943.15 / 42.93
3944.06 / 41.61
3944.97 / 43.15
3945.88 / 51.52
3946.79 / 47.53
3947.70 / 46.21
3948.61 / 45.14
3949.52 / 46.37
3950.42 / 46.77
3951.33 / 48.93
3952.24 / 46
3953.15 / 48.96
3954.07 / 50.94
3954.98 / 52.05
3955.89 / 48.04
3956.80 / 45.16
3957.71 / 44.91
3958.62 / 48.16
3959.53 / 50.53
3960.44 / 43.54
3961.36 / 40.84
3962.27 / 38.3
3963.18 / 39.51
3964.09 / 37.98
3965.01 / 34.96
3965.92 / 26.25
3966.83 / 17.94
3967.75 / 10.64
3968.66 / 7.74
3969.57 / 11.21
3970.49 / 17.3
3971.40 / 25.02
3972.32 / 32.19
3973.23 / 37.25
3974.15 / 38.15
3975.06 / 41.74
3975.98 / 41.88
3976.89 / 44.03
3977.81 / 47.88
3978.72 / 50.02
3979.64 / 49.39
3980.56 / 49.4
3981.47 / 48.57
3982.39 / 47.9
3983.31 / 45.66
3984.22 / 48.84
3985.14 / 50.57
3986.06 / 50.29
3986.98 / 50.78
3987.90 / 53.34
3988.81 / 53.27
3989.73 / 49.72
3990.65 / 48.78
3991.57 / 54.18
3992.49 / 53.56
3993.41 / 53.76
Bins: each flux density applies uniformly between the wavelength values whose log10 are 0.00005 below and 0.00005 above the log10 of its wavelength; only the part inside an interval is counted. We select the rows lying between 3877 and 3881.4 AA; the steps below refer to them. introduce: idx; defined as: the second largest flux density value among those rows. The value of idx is 49.87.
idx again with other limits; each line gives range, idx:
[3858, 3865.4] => 52.31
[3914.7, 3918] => 49.48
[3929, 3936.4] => 22.87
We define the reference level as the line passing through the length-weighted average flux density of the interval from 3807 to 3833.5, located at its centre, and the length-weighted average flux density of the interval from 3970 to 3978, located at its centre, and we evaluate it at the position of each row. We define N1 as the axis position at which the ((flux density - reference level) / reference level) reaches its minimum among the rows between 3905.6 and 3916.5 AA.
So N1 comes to 3906.10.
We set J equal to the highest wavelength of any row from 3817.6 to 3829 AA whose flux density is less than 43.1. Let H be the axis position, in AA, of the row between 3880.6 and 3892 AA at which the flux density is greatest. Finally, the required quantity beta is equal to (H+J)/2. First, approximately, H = 3881.00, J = 3828.63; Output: 3854.8 AA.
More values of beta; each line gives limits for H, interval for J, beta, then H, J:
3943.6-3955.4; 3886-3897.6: 3924.3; 3954.98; 3893.53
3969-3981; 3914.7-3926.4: 3952.3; 3978.72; 3925.94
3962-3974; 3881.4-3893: 3927.9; 3963.18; 3892.64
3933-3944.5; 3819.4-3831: 3886.3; 3942.25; 3830.40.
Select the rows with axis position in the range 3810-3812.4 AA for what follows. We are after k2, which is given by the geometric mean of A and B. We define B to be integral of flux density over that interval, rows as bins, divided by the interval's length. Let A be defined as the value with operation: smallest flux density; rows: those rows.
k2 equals 50.7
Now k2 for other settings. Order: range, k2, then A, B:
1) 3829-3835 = 28.1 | 23.5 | 34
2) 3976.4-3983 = 46.0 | 44.03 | 48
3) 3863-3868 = 49.8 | 48.61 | 51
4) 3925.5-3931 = 28.2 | 22.87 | 35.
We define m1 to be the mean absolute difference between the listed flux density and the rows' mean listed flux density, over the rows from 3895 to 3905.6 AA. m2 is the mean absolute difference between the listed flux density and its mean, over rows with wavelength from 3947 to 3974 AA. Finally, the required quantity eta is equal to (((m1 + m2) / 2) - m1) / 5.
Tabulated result 0.9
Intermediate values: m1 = 1.5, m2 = 10.7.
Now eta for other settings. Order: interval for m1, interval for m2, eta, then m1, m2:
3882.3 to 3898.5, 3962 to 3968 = 0.3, 6.1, 9.5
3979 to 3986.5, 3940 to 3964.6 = 0.2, 1.1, 3.2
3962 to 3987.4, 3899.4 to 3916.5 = -0.8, 10.8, 2.7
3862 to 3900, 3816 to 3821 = -0.1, 5.1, 3.7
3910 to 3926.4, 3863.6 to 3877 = 0.0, 2.2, 1.9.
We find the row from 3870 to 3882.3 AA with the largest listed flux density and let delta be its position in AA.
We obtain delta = 3881.00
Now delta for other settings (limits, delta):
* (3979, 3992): 3991.57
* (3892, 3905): 3901.61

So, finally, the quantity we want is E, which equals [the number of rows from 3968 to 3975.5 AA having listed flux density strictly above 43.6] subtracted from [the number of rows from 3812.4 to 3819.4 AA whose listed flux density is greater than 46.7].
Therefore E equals 3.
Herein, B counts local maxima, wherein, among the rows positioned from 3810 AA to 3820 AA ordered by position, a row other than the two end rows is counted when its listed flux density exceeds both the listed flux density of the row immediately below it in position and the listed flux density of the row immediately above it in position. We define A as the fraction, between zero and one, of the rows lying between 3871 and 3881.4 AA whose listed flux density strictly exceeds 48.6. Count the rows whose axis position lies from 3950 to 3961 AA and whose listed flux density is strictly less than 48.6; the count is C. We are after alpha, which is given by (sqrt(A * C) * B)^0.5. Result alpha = 1.2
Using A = 0.33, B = 1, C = 7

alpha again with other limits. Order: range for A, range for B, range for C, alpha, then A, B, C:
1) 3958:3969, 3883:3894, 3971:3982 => 0.9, 0.08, 1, 9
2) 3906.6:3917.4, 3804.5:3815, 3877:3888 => 1.6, 0.75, 1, 9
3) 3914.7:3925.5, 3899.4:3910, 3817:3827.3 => 1.9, 0.17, 3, 9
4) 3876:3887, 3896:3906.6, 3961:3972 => 2.8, 0.33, 4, 12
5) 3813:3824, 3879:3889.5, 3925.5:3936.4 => 1.3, 0.25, 1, 12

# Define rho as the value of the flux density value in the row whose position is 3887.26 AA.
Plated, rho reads 31.96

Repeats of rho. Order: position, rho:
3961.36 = 40.84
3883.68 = 46.74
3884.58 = 44.36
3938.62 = 35.02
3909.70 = 49.55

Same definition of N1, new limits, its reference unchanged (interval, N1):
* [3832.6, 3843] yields 3835.69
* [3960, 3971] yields 3968.66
